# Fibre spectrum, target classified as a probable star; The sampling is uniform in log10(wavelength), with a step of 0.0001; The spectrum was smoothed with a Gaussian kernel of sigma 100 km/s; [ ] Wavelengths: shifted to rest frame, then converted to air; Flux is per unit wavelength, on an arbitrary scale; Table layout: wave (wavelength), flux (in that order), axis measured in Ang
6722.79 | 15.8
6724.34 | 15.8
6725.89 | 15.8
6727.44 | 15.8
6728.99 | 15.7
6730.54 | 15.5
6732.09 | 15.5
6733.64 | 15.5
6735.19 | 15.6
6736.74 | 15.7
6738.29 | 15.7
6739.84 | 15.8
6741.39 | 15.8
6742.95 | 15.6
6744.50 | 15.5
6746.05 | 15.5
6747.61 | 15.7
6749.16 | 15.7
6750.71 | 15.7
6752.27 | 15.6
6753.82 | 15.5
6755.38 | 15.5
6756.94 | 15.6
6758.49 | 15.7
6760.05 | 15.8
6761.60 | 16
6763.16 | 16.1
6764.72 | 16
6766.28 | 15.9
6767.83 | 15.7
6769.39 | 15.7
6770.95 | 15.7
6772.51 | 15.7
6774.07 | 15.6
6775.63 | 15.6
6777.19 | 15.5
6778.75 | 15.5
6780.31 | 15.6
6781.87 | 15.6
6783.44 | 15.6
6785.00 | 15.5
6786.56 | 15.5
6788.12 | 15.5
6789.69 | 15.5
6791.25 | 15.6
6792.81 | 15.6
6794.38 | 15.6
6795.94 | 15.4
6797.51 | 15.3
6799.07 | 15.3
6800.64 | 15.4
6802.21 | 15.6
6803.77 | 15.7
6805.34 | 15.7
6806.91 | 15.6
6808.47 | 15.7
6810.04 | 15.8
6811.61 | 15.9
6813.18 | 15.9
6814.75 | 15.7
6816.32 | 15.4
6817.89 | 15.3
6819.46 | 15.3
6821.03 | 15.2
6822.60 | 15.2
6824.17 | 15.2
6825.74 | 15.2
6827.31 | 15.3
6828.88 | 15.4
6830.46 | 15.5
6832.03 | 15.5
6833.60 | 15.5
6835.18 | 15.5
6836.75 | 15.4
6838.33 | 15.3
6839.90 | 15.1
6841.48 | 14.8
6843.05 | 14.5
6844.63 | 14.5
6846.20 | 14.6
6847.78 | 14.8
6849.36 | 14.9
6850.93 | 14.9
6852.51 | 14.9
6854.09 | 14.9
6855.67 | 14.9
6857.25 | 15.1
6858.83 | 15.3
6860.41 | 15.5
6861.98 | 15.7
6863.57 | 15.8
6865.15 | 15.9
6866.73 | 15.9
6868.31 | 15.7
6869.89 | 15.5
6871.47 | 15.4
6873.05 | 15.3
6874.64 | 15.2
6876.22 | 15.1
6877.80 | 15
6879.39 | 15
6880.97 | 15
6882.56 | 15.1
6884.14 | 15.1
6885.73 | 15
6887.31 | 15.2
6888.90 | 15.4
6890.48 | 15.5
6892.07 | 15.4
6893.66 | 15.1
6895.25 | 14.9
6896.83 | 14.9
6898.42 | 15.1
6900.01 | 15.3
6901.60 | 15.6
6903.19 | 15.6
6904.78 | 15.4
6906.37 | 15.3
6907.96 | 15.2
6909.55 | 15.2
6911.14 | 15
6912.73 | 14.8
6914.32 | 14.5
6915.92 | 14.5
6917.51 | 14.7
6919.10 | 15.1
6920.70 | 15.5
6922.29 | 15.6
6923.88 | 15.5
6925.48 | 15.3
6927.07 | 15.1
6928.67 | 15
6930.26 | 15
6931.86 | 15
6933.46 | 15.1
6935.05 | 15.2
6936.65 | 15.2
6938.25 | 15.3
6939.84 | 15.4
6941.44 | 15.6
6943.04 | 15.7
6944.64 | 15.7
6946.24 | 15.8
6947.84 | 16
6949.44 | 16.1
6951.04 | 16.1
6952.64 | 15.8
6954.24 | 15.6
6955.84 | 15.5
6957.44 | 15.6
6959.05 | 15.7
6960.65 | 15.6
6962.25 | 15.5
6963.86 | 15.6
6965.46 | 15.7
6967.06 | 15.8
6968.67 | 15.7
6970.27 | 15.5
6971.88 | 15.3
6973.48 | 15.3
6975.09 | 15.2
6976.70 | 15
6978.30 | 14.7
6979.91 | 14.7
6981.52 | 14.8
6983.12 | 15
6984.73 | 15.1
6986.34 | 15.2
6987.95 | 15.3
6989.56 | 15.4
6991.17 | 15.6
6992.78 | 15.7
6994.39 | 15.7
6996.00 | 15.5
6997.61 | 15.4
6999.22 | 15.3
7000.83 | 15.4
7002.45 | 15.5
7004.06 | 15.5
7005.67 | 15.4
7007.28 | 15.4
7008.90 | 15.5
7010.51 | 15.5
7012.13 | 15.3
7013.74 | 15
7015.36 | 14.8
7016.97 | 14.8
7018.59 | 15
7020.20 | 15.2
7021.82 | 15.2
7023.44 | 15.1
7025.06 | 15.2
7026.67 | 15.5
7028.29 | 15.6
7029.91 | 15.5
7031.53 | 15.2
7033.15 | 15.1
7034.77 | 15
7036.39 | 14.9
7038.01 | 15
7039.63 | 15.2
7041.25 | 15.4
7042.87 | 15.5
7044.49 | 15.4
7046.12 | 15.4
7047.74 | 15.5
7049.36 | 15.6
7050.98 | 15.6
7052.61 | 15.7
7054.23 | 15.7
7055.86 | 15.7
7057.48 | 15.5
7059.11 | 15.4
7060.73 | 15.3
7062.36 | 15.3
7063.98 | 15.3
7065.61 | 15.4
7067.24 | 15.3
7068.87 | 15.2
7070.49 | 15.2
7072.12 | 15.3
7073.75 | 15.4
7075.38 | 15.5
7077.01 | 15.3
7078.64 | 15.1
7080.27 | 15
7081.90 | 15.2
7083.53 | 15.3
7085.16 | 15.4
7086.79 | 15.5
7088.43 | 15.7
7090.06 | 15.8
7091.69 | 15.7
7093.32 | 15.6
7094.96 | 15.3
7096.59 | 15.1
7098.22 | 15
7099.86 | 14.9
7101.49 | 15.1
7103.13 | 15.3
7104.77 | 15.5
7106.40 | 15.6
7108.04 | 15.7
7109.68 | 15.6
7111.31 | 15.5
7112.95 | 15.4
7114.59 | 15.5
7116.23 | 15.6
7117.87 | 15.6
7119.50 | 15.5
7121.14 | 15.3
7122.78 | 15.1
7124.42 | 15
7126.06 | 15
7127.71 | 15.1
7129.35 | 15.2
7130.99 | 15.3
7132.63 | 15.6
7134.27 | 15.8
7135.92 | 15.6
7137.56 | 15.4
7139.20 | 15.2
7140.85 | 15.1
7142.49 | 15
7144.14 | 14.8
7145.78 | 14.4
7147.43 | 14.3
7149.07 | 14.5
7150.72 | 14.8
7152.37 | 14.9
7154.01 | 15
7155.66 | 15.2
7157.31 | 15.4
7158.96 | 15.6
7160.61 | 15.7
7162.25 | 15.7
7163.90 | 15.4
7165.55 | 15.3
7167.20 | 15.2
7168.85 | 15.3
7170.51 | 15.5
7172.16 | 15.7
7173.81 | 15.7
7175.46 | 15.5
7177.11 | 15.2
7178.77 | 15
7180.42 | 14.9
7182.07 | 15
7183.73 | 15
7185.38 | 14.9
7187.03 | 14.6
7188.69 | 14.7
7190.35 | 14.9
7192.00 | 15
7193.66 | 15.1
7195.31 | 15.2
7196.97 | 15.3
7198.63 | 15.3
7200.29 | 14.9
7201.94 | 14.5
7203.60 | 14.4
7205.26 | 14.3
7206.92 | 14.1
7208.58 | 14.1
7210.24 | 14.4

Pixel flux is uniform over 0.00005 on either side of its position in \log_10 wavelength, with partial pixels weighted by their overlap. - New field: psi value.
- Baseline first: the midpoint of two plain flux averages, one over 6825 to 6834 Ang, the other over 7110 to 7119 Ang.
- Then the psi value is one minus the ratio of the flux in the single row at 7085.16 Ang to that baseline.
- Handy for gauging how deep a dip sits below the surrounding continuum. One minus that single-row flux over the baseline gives 0.00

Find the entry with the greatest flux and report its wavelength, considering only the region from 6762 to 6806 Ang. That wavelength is 6763.16 Ang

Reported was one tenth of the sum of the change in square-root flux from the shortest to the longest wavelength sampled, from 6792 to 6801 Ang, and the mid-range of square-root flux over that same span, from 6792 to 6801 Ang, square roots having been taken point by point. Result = 0.391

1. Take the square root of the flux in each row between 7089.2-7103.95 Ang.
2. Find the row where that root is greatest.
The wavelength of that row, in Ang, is 7090.06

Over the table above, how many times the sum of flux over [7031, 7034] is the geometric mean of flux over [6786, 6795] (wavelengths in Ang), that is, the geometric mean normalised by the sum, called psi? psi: 0.51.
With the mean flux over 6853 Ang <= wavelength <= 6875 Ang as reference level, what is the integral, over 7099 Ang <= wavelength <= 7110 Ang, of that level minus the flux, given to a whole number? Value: 1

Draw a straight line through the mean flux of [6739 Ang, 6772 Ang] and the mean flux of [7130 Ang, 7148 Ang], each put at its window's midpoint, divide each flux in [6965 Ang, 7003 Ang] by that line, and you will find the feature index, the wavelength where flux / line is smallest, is 6978.30 Ang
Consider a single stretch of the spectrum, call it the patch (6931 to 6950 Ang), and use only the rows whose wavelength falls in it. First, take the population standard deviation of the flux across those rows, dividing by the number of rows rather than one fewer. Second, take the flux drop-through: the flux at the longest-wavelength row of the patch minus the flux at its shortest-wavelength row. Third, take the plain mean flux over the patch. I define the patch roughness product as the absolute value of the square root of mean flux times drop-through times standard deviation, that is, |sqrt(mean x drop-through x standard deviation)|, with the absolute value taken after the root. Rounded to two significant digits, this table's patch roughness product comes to 2.4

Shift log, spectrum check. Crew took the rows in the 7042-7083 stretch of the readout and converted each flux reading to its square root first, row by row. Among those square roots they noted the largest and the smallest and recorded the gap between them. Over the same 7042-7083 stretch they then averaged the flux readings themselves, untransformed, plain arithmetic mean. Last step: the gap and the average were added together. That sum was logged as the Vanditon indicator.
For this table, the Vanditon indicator 15.5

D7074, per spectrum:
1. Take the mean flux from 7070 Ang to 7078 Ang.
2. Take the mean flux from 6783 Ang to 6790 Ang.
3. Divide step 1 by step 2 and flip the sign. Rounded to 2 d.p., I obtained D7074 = -0.99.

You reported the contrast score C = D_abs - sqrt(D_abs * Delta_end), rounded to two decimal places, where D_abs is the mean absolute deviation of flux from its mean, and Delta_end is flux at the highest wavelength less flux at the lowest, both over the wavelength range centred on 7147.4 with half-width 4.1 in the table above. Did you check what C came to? 0.19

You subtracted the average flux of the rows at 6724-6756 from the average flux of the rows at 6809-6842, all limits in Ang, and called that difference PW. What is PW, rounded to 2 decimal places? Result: -0.24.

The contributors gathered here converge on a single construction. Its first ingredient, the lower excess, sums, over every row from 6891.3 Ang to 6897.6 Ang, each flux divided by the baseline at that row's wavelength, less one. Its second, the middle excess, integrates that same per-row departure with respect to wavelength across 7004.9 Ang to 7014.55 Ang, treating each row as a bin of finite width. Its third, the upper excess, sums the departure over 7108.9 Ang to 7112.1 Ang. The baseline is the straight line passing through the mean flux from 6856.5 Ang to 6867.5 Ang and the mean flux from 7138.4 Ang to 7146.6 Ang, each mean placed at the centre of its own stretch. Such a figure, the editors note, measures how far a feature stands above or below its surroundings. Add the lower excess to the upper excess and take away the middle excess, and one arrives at -0.11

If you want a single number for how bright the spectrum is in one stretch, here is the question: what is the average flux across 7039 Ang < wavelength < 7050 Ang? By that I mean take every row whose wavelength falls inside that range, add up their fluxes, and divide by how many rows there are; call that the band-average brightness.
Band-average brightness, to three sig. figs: 15.4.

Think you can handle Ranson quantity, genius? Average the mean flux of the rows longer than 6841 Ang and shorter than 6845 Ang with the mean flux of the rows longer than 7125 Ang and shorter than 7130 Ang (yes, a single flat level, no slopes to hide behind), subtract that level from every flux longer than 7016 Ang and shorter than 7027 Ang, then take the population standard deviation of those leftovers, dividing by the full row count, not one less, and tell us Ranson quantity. 0.20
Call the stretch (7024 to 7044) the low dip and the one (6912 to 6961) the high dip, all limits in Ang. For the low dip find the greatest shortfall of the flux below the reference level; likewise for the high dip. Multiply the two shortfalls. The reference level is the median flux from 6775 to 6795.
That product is 0.77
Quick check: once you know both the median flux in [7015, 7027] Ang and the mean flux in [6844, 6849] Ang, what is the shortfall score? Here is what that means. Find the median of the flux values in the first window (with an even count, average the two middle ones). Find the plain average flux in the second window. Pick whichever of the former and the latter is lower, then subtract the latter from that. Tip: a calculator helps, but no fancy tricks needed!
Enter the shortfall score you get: 0.00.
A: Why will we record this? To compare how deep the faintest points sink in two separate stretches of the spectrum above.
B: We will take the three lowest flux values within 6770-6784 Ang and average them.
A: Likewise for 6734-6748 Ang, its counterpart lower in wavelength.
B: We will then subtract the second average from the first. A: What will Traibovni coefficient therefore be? 0.0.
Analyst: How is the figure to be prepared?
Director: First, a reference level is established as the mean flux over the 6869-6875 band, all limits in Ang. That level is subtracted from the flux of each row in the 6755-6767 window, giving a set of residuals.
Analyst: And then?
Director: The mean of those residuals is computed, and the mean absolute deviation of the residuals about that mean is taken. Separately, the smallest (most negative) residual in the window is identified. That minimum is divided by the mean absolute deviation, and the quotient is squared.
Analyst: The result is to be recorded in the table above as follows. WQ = 1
